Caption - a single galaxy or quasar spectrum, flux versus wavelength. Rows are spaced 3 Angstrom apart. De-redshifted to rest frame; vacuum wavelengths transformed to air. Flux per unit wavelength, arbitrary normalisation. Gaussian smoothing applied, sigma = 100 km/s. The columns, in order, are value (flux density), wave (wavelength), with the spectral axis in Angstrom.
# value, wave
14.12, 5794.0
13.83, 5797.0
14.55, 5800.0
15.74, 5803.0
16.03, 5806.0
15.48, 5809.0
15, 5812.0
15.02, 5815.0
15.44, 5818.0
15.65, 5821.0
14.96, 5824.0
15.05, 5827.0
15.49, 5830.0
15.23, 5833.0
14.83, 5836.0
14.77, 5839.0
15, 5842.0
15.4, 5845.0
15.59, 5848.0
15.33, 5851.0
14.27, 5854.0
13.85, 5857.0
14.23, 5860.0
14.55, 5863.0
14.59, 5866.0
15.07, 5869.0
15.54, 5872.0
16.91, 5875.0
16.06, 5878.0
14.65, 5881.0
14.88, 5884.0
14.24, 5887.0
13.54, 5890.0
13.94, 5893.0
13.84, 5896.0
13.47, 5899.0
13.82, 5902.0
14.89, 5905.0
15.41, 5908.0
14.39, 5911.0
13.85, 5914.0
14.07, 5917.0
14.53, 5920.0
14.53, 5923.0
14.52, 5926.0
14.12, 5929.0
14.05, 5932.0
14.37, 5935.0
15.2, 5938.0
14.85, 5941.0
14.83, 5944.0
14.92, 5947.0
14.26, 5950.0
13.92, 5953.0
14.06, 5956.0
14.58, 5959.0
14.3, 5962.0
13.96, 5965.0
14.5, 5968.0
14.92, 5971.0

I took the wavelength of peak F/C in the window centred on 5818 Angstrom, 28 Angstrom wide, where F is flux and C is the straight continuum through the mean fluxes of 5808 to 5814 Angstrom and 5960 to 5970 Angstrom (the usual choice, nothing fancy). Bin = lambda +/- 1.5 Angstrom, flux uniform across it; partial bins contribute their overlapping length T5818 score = 5806.0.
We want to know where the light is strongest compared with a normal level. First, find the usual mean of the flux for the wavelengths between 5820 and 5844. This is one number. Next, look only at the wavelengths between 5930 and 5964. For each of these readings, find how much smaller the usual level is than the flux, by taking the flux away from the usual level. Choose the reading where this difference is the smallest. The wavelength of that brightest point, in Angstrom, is 5938.0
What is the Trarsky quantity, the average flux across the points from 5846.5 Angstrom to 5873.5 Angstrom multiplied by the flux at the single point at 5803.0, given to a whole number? 233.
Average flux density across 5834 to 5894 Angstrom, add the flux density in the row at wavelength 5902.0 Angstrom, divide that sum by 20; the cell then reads 1.43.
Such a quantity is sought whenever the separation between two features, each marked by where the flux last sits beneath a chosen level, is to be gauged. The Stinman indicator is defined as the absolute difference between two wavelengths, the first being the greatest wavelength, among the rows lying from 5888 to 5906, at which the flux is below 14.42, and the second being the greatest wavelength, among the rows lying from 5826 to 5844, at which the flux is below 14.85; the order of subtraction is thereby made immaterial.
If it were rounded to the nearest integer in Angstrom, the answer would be 63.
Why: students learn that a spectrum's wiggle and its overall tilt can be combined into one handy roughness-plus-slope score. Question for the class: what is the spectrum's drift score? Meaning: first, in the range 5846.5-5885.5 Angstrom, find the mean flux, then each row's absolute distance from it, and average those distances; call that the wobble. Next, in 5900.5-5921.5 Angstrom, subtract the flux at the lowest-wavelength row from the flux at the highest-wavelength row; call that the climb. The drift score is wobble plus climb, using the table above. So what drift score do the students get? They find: 1.4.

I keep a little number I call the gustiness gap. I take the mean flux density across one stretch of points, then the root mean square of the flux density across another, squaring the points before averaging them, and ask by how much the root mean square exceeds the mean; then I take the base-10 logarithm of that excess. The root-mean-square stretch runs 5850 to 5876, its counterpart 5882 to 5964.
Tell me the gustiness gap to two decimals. -0.22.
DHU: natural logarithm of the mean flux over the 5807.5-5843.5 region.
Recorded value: 2.72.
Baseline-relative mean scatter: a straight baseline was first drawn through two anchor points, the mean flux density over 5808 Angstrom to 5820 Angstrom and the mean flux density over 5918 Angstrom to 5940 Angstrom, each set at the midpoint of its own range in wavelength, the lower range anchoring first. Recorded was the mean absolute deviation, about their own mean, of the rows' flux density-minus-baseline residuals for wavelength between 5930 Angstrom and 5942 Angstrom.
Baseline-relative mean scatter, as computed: 0.43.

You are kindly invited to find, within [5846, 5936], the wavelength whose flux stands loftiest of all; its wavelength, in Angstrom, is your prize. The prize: 5875.0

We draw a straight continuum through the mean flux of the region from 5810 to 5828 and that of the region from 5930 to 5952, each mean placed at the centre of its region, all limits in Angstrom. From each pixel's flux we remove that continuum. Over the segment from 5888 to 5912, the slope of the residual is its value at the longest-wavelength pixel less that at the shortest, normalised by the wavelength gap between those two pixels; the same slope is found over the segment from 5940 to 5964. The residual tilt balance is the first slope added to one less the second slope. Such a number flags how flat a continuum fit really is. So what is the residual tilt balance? 1.07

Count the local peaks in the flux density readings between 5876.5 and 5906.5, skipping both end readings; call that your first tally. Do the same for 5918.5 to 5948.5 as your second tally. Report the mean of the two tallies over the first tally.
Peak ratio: 0.75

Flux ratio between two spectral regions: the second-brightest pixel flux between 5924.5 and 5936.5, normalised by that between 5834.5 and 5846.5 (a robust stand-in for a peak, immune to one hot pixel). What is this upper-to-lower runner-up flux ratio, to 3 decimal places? 0.958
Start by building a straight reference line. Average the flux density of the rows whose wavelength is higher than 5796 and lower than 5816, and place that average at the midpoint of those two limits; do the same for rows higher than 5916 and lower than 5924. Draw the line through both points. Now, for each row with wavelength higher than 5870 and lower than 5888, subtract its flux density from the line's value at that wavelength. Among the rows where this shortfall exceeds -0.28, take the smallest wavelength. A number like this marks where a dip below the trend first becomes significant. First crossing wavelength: 5881.0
